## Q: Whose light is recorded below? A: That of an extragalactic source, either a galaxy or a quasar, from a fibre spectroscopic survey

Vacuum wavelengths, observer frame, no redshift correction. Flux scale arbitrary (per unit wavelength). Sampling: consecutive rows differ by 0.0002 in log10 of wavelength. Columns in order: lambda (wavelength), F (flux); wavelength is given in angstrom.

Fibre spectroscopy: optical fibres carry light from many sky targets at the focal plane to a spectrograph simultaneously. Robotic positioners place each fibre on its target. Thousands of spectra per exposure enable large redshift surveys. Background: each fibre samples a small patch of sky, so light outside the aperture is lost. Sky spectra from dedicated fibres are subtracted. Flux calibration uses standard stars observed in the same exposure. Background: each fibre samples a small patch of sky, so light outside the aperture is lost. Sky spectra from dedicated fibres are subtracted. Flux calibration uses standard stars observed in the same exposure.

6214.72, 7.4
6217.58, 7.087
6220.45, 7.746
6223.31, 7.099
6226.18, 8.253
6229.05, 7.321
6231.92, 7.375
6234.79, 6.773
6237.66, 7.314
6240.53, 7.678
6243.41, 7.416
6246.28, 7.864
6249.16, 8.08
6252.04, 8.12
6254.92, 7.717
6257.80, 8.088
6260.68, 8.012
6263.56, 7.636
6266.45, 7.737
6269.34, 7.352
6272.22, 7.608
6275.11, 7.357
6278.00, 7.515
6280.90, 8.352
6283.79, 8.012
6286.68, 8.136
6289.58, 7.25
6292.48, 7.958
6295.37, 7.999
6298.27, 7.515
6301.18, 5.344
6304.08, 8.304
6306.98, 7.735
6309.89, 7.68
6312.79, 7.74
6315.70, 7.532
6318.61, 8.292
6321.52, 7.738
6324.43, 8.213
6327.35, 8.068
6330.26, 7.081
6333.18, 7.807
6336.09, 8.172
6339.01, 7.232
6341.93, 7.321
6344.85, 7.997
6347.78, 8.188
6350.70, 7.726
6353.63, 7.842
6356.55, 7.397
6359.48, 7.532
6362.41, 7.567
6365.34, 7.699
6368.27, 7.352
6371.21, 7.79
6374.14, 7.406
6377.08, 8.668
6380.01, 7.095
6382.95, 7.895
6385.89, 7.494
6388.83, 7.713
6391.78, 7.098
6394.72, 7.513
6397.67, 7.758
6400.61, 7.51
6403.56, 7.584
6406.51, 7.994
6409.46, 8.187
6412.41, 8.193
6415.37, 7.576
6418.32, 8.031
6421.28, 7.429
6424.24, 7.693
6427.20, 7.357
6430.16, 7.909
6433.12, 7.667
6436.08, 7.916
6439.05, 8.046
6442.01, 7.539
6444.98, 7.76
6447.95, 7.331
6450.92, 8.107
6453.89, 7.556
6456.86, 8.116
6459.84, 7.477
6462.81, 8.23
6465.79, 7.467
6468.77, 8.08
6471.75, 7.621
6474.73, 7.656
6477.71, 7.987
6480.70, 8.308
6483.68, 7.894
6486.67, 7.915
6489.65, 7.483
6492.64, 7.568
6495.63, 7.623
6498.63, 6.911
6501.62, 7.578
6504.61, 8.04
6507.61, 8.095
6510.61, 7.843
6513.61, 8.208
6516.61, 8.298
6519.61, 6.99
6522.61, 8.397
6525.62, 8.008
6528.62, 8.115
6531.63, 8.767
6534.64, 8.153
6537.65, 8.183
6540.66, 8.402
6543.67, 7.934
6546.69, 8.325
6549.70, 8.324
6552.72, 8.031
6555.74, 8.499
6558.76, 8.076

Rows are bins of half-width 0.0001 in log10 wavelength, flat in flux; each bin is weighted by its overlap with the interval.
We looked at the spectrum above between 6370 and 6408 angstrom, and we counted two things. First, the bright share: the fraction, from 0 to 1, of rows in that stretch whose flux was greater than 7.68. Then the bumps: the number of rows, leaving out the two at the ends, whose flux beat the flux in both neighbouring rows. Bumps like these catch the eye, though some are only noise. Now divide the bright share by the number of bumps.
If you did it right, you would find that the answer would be 0.12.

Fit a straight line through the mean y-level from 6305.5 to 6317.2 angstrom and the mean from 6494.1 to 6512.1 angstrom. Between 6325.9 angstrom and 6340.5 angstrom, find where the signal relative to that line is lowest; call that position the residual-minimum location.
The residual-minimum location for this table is 6330.26 angstrom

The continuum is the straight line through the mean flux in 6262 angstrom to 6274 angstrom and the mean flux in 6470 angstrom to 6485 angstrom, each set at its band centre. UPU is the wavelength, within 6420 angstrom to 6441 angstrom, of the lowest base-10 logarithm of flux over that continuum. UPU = 6427.20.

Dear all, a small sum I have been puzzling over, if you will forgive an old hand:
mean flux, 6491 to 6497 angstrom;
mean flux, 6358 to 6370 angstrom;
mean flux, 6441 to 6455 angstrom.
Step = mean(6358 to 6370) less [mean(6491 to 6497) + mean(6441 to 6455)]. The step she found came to -7.72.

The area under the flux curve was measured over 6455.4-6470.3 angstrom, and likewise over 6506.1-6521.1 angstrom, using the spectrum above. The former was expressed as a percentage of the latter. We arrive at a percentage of 99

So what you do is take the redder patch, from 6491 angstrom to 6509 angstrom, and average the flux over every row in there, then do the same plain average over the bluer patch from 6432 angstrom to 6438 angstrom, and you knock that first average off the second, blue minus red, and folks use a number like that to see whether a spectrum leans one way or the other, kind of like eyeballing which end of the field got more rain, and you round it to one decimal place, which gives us 0.2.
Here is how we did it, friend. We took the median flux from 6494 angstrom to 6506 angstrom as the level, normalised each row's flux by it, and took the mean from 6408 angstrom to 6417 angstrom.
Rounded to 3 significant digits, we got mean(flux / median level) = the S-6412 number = 1.05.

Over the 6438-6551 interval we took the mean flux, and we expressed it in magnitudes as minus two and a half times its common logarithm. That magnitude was -2.24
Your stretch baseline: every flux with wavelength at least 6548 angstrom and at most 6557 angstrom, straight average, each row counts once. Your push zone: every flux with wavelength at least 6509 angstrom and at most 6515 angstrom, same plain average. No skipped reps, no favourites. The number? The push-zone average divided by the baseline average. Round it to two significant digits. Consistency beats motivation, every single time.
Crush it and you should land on 0.97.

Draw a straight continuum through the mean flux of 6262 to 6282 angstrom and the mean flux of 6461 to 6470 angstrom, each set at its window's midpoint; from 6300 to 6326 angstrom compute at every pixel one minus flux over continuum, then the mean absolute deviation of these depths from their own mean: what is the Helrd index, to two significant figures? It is 0.068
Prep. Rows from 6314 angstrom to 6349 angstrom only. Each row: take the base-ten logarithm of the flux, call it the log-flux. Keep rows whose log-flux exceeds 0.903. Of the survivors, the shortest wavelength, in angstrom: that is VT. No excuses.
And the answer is 6318.61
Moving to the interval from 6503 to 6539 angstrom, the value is 6504.61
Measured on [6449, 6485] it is 6450.92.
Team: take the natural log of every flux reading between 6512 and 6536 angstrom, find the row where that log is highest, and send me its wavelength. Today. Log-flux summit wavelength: 6531.63 angstrom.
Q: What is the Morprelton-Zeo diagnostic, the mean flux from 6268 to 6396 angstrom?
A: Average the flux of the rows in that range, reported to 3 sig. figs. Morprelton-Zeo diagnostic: 7.67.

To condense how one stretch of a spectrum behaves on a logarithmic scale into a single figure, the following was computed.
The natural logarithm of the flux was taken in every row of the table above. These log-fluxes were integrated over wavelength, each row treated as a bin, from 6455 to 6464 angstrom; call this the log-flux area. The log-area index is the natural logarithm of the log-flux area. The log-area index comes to 2.92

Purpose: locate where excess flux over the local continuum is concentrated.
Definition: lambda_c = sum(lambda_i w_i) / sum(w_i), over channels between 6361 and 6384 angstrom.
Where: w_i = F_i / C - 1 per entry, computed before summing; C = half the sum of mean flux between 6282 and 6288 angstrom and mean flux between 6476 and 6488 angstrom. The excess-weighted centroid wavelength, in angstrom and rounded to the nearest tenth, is 6371.3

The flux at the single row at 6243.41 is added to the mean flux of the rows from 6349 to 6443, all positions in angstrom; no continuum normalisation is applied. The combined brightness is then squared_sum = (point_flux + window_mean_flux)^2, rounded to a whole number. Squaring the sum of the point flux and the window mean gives 228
